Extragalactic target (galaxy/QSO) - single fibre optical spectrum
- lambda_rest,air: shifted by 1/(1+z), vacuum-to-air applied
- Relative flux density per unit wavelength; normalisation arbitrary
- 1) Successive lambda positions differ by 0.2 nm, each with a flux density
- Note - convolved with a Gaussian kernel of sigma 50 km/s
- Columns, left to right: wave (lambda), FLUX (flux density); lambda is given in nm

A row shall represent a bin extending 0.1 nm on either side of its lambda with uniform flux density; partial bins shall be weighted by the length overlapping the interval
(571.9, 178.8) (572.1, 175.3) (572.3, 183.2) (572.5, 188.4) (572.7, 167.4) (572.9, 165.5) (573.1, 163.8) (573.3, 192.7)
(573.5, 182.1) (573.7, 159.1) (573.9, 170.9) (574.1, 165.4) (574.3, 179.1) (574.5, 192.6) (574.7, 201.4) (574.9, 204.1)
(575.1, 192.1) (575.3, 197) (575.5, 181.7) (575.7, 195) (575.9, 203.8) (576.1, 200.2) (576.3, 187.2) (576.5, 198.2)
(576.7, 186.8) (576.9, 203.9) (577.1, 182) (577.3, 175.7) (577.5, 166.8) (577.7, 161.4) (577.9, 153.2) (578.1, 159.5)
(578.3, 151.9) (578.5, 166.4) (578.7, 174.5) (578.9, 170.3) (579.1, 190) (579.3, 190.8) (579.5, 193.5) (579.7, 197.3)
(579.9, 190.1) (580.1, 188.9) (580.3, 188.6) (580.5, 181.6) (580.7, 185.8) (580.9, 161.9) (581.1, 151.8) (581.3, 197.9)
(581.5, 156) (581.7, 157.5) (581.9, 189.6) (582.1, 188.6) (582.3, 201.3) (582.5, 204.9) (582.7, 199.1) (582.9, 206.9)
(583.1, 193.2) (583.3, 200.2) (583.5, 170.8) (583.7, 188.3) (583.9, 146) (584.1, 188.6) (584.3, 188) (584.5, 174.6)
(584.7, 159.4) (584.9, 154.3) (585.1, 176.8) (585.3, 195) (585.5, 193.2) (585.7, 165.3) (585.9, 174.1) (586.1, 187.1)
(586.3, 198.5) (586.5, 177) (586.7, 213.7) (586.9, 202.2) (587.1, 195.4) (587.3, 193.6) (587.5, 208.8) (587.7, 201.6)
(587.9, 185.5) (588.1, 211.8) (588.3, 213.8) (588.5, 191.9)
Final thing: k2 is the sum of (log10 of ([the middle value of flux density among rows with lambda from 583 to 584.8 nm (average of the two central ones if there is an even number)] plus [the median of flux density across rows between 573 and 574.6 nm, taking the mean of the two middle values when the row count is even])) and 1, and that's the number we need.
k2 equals 3.56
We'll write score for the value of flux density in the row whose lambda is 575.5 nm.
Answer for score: 181.7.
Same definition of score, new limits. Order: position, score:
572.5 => 188.4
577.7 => 161.4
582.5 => 204.9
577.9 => 153.2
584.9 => 154.3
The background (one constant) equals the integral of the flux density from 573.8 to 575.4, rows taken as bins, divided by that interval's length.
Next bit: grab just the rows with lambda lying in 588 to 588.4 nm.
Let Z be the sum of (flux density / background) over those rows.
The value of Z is 2.3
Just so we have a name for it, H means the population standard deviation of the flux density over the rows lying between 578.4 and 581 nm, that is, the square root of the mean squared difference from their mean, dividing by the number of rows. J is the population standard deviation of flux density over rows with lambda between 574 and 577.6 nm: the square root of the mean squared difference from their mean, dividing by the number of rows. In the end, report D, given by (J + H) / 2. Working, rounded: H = 11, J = 12.0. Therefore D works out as 11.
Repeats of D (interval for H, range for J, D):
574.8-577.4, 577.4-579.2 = 10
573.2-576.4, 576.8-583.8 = 15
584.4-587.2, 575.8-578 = 17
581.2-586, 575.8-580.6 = 16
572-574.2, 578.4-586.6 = 13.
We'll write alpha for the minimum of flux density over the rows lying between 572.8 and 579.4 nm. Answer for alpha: 151.9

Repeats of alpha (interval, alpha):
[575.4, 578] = 153.2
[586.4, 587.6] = 177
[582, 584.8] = 146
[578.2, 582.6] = 151.8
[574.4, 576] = 181.7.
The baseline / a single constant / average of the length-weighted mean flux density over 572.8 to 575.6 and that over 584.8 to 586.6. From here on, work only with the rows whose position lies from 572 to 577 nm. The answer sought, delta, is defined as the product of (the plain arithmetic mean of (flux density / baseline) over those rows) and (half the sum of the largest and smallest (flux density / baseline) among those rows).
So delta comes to 1.03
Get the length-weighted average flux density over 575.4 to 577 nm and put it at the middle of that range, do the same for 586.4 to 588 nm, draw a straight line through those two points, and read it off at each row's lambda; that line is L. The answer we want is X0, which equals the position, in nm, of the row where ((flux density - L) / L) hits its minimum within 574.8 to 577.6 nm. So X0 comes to 577.5 nm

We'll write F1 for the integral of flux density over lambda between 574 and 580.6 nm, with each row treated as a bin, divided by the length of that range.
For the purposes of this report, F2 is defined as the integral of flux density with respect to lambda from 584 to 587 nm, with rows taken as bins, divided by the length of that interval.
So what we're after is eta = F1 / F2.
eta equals 1.00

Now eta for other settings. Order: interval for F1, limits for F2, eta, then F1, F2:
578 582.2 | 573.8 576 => 0.94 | 178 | 189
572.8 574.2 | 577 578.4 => 1.04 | 171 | 164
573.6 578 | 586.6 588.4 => 0.91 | 184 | 203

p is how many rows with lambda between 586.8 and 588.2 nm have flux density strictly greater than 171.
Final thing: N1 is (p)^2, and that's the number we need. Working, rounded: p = 7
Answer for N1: 49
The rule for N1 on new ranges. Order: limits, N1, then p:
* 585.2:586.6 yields 36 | 6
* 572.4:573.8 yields 9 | 3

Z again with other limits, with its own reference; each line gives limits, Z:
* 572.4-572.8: 1.9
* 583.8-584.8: 4.6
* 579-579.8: 4.1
